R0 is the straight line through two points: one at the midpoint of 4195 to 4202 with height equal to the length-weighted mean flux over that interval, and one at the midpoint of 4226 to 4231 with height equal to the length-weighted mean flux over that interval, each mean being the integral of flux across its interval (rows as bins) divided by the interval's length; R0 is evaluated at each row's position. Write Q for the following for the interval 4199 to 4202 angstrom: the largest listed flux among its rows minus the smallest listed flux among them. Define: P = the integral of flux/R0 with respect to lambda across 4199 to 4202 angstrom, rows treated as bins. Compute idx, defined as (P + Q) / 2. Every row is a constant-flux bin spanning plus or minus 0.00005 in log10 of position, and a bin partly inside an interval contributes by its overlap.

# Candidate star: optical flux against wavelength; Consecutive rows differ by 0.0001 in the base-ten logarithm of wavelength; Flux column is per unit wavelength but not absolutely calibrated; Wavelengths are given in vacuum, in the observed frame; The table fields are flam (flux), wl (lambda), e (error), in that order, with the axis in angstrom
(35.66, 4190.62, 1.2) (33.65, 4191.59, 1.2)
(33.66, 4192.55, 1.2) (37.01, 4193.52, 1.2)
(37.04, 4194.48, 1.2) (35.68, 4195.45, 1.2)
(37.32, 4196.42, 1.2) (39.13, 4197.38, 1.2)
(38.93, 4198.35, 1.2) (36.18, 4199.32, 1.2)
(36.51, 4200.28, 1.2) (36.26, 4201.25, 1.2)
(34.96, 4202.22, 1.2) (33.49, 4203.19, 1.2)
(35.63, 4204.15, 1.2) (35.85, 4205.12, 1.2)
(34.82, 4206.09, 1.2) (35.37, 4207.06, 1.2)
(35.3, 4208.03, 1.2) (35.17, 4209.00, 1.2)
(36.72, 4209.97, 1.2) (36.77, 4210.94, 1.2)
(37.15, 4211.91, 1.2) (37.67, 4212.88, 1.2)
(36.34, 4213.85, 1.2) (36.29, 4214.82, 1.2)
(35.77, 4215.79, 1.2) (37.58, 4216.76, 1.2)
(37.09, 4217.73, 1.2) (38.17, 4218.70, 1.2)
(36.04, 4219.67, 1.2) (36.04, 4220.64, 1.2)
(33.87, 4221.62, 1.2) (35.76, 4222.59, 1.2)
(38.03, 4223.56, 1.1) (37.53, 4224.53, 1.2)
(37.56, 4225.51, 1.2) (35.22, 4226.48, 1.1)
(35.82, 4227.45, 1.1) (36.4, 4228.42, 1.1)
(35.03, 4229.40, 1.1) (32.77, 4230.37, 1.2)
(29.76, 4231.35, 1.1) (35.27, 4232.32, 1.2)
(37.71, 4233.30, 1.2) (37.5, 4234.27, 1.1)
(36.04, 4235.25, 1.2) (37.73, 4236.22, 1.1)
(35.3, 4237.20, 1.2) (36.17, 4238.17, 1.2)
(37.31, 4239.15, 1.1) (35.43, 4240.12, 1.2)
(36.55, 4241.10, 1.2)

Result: 1.6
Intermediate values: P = 2.94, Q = 0.3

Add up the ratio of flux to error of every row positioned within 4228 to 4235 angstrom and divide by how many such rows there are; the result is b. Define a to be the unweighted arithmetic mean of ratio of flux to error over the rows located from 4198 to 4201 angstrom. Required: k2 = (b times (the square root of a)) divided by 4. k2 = 43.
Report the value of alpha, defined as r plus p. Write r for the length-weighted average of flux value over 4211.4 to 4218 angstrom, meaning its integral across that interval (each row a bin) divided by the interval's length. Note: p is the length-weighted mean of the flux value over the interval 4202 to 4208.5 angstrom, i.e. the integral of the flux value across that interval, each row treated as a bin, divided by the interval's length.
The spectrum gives 71.9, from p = 35.1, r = 36.8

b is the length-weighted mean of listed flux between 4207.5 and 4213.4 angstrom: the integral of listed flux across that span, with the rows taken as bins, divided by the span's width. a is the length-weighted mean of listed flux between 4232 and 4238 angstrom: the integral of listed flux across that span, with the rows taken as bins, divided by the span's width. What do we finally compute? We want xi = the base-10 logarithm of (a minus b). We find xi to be -0.74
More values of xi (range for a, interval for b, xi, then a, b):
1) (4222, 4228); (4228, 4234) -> 0.32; 36.66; 34.6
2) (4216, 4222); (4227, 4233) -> 0.35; 36.47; 34.2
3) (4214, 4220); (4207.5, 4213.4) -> -0.38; 36.85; 36.4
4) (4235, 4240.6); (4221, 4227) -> -1.04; 36.40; 36.3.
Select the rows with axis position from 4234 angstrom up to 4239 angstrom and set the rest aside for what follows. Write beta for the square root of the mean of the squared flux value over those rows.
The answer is 36.6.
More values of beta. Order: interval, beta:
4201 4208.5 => 35.2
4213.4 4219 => 36.9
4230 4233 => 32.7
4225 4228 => 36.2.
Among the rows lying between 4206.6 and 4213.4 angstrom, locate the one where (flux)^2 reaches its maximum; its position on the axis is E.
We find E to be 4212.88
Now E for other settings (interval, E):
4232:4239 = 4236.22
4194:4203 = 4197.38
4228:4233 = 4228.42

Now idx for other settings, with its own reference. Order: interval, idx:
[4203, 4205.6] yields 2.4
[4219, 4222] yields 2.6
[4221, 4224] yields 3.6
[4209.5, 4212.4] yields 1.7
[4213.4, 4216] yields 1.6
